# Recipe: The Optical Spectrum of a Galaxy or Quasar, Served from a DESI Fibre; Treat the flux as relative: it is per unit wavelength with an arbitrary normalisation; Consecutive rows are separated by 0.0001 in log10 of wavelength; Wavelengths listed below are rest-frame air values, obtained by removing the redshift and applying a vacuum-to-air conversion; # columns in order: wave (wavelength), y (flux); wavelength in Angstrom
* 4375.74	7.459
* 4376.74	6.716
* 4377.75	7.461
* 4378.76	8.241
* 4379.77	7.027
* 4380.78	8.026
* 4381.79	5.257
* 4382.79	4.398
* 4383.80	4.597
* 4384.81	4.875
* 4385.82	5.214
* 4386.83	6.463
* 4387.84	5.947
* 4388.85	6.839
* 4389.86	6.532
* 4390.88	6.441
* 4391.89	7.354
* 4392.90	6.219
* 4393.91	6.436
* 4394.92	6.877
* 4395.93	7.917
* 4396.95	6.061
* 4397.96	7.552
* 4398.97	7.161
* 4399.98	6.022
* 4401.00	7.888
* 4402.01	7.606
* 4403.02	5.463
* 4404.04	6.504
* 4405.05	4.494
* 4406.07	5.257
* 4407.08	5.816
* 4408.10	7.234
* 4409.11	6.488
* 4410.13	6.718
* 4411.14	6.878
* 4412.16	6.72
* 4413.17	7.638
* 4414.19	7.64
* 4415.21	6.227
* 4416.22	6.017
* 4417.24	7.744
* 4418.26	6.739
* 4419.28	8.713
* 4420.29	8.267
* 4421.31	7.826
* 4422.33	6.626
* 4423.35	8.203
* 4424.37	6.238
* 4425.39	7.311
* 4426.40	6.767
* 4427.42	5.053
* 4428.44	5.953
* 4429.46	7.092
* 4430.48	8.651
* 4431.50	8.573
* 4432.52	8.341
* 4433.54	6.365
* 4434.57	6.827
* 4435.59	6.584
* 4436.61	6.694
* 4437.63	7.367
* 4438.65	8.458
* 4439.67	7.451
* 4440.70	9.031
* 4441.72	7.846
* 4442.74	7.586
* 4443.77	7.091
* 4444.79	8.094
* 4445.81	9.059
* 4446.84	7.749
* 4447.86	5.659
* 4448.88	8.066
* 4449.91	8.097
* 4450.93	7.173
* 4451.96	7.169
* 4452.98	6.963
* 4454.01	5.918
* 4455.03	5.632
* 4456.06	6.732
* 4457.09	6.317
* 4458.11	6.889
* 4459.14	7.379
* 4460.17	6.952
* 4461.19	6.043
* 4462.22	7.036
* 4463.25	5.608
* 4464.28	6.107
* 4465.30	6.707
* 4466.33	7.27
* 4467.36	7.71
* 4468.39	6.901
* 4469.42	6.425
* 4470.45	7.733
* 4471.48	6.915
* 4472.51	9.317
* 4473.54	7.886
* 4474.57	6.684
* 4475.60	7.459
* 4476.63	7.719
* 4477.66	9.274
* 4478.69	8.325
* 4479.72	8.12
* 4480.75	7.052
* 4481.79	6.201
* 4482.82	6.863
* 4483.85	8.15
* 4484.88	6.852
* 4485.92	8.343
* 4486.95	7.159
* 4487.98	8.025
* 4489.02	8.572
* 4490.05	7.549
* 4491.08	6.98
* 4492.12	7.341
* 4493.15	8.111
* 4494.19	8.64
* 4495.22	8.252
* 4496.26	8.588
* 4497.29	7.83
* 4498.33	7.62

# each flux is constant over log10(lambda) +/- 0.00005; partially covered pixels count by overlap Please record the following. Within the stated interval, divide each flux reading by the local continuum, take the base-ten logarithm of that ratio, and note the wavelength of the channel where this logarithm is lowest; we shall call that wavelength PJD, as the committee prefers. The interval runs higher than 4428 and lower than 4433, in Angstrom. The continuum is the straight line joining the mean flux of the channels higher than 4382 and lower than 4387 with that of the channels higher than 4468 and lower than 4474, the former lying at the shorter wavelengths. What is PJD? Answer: 4428.44 Angstrom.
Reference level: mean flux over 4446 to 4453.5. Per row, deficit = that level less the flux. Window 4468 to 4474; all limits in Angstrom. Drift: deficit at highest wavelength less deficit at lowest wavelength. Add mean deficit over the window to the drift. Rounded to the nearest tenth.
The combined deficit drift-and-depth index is -1.2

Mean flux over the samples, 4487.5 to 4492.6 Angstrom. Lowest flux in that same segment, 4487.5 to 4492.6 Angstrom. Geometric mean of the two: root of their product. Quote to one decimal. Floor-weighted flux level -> 7.3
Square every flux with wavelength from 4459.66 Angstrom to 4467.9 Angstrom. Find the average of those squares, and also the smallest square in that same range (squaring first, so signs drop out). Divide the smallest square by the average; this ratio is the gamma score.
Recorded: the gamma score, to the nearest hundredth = 0.70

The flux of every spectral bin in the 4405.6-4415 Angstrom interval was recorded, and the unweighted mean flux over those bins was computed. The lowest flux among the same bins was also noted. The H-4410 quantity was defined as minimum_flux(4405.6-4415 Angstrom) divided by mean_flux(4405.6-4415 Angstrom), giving 0.78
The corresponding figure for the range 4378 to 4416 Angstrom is 0.68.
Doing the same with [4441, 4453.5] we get 0.75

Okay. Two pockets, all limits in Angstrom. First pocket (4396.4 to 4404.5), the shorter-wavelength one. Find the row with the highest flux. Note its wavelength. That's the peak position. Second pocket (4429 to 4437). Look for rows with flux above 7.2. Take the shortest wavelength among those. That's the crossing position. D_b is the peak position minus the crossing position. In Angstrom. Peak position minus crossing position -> -29.5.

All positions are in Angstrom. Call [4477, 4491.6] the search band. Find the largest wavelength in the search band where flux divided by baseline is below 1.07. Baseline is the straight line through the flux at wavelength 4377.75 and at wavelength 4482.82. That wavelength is 4491.08 Angstrom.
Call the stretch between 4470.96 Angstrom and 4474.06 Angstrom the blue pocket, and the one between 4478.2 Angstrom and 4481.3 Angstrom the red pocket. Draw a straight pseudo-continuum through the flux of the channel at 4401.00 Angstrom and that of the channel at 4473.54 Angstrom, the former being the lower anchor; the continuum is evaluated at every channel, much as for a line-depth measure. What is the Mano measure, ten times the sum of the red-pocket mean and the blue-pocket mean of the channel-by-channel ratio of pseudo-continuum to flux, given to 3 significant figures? 20.1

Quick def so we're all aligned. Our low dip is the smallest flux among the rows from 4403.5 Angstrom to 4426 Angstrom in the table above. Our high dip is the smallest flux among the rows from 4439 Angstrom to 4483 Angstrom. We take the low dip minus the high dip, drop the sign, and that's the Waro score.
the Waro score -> 1.1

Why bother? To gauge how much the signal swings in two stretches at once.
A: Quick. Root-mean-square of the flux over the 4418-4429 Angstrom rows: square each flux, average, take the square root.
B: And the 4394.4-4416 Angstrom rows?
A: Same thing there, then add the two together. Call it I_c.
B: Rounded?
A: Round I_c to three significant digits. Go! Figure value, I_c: 13.9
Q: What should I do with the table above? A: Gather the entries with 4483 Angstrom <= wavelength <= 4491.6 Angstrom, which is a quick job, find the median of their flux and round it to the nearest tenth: 7.8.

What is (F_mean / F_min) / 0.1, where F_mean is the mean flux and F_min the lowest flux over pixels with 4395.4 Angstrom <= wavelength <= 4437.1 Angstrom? 15.4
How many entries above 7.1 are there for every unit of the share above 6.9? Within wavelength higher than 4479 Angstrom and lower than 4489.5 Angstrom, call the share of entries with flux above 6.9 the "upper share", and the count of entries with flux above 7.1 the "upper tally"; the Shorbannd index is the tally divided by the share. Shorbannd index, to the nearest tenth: 8.6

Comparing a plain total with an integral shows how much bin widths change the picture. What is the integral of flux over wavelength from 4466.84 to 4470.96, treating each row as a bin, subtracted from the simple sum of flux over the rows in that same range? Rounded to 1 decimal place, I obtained -0.8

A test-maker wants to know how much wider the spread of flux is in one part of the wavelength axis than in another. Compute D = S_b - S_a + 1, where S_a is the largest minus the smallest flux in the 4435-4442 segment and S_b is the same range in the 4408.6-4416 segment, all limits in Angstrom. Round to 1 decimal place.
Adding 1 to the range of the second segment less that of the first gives 0.0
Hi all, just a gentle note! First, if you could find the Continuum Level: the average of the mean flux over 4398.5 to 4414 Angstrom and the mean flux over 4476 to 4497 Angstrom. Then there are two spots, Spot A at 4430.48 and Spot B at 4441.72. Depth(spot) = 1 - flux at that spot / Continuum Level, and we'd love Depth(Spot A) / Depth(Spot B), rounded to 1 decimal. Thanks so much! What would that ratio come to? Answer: 2.2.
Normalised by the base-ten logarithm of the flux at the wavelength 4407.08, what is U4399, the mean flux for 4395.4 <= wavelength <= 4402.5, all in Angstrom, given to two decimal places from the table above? 9.38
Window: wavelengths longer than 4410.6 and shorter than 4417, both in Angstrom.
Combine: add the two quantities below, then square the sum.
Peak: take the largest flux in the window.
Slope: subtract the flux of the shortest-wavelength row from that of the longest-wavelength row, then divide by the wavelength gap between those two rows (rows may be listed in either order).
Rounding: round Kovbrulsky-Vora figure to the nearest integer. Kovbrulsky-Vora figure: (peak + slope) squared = 56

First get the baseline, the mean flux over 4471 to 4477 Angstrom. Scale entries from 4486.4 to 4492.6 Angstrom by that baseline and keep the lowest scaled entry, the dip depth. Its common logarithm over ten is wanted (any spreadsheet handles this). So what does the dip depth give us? -0.004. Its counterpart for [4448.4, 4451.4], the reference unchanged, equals -0.003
